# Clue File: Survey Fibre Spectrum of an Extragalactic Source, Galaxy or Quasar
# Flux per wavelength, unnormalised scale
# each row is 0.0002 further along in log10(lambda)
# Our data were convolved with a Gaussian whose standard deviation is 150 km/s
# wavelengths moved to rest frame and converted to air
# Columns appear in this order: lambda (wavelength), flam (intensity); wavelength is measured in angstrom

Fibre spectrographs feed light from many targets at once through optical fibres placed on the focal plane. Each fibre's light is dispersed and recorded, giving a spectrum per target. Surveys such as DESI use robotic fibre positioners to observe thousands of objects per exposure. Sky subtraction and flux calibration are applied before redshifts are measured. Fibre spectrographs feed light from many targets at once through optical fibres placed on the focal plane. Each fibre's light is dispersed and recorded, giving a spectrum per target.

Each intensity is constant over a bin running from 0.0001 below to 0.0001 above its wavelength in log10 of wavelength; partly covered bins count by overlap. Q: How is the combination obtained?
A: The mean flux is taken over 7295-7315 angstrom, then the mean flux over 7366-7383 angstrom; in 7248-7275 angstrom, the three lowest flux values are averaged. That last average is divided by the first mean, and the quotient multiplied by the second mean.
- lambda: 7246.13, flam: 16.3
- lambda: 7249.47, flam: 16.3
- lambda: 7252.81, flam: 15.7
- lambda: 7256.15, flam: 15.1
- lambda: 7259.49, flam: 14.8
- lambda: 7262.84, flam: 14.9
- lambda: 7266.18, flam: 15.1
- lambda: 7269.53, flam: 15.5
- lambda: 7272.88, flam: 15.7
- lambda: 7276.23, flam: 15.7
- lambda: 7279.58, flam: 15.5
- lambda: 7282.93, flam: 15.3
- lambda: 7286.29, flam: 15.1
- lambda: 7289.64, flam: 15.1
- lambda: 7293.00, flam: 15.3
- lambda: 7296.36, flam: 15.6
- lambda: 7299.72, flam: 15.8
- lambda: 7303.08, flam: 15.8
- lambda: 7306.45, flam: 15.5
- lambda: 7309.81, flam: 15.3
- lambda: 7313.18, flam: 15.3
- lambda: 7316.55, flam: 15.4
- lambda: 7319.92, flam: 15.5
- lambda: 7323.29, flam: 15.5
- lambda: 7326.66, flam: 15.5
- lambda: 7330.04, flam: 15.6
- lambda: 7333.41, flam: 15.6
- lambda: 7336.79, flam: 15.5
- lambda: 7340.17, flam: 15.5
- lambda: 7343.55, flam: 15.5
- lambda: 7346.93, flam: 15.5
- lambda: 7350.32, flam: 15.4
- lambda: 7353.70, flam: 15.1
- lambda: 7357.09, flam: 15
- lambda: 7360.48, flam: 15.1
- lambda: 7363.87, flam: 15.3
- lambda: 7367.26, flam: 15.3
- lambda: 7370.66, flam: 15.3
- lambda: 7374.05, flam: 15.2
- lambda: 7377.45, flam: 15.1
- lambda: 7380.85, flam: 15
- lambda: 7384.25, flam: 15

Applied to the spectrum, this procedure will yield 14.6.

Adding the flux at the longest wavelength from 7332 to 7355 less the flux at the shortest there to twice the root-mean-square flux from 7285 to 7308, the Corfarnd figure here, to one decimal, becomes 30.4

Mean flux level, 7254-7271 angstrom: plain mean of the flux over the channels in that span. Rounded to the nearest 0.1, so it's 15.1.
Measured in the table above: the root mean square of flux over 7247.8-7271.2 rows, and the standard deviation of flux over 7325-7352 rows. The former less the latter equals 15.29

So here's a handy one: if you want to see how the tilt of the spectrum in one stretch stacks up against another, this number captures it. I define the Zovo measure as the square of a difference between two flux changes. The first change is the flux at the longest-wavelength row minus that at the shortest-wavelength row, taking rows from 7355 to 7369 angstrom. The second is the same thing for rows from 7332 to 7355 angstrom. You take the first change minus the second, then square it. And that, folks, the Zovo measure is 0.64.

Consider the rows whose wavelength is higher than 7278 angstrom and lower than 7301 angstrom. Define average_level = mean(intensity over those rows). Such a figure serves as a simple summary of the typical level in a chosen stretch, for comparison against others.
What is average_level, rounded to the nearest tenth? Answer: 15.4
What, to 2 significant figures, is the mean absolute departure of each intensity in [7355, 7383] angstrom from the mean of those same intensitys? 0.11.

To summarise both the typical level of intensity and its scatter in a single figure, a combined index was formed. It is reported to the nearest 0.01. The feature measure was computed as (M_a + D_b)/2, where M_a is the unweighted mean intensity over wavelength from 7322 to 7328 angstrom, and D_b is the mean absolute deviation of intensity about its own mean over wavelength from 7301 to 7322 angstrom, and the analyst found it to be 7.82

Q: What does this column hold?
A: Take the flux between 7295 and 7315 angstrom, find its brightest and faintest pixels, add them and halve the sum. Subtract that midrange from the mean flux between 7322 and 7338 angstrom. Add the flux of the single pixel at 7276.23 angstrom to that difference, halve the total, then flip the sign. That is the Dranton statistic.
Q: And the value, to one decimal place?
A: -7.8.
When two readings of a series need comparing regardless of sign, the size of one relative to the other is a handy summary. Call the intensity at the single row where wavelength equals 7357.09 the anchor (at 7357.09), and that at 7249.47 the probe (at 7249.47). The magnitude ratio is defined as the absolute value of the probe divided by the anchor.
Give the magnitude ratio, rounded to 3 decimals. 1.087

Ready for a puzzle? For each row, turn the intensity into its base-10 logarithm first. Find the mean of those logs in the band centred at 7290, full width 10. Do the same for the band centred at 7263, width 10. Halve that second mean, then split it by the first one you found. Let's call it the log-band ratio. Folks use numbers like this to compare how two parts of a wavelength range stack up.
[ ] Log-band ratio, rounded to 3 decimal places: 0.497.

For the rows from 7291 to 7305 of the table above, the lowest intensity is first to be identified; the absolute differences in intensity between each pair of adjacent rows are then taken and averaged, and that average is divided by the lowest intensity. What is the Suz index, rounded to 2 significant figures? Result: 0.011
